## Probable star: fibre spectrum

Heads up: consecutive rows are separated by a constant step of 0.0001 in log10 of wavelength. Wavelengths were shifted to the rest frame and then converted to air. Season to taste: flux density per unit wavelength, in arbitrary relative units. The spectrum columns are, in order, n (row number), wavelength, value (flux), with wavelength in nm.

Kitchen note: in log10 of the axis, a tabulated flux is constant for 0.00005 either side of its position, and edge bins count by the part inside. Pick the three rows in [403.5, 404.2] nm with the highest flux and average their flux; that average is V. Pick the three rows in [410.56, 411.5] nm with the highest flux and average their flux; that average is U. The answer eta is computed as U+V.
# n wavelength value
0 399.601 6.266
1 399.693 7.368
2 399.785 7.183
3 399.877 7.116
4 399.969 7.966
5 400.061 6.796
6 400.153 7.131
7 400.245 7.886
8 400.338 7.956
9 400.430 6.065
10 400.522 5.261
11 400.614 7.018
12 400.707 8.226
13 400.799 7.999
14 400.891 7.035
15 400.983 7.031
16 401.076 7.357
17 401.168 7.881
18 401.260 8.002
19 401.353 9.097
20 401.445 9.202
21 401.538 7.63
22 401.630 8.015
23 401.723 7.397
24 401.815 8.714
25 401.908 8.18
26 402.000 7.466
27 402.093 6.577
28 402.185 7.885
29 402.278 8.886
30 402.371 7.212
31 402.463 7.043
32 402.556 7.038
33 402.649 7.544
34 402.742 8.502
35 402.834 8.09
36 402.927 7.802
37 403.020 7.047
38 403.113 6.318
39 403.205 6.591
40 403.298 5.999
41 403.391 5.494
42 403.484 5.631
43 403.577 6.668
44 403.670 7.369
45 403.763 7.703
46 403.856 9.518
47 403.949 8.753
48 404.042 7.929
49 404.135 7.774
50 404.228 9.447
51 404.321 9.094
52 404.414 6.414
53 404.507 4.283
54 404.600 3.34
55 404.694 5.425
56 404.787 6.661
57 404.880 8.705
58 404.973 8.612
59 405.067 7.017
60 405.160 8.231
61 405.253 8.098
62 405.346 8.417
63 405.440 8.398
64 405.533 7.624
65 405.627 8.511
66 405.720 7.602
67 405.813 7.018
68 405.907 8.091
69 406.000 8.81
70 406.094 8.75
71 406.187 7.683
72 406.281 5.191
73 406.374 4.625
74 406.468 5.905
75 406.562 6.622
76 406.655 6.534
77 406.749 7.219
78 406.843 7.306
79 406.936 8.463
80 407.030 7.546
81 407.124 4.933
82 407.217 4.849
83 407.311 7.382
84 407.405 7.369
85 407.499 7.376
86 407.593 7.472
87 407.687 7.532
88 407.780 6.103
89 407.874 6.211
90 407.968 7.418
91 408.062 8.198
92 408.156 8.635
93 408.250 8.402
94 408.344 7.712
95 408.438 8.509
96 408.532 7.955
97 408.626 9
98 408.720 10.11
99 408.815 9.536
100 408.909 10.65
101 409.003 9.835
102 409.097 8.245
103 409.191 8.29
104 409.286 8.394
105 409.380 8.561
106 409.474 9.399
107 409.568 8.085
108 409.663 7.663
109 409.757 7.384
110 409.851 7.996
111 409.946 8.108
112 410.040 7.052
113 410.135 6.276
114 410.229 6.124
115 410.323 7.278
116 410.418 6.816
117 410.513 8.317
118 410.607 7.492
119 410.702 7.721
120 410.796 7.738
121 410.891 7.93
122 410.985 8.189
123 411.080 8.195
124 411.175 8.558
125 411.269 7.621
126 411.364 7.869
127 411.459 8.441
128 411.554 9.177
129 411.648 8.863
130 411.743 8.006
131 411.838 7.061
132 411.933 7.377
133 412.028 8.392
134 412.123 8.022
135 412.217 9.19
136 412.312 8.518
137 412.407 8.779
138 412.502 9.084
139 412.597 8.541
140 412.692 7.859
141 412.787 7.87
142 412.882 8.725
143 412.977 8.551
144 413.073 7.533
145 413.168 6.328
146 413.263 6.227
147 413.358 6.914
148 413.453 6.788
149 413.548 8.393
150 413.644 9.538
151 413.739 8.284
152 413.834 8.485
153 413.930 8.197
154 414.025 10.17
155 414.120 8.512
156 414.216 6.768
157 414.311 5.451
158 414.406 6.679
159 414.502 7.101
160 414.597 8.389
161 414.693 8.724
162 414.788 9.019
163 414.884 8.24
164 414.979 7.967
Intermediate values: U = 8.4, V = 8.7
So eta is 17.1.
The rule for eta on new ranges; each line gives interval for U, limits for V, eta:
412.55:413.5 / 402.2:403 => 17.1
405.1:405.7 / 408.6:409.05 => 18.6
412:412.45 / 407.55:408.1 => 16.6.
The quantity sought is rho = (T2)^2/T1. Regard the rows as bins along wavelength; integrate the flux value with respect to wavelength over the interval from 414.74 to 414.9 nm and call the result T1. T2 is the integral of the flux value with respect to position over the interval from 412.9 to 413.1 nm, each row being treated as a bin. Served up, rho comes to 1.91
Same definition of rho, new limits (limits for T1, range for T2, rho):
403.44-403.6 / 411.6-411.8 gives 2.90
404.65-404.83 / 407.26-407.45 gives 1.77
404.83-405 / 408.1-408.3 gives 1.96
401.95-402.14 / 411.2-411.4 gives 1.83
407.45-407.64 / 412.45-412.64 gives 1.99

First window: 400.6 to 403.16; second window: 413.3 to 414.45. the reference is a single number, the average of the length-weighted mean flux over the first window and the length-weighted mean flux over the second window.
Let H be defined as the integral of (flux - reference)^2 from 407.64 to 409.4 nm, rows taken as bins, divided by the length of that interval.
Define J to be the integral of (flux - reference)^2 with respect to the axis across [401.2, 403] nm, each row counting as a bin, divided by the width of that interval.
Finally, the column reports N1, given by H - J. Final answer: 1.1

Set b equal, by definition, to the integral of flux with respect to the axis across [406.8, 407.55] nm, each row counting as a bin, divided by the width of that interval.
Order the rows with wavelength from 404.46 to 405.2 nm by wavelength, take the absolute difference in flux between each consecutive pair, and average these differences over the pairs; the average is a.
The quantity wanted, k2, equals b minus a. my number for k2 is 5.6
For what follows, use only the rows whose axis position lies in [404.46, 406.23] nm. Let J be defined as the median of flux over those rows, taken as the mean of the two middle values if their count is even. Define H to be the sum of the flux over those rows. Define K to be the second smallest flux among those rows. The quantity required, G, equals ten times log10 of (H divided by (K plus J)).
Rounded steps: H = 141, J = 8.1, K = 4.283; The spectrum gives 10.6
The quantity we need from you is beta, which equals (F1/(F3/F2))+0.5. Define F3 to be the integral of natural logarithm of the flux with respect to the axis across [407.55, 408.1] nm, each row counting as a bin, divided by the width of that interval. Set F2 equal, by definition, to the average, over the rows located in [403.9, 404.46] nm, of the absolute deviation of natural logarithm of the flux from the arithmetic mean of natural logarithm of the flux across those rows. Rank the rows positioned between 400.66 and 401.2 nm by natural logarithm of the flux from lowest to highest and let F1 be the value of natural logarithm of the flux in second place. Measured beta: 0.61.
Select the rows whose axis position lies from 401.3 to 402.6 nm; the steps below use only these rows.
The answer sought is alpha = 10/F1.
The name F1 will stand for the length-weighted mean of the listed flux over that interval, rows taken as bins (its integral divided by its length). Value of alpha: 1.27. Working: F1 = 7.9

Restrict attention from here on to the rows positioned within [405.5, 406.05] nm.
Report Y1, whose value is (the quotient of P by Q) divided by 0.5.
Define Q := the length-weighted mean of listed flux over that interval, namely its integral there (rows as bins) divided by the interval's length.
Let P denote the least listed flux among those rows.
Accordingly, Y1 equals 1.77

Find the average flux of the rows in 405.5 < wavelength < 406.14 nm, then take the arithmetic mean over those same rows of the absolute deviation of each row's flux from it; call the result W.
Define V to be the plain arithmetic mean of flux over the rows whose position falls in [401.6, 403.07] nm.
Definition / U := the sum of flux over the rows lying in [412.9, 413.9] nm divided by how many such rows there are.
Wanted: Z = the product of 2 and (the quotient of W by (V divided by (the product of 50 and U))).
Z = 55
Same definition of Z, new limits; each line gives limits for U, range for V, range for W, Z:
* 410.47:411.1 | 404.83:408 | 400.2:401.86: 78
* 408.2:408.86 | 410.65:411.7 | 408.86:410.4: 91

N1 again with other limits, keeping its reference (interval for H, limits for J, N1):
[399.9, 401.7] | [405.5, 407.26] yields -1.5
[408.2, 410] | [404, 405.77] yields -1.1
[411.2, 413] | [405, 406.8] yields -0.9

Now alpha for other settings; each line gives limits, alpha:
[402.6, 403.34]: 1.38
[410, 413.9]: 1.26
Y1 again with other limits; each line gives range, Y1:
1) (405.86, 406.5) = 1.32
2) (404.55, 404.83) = 1.31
